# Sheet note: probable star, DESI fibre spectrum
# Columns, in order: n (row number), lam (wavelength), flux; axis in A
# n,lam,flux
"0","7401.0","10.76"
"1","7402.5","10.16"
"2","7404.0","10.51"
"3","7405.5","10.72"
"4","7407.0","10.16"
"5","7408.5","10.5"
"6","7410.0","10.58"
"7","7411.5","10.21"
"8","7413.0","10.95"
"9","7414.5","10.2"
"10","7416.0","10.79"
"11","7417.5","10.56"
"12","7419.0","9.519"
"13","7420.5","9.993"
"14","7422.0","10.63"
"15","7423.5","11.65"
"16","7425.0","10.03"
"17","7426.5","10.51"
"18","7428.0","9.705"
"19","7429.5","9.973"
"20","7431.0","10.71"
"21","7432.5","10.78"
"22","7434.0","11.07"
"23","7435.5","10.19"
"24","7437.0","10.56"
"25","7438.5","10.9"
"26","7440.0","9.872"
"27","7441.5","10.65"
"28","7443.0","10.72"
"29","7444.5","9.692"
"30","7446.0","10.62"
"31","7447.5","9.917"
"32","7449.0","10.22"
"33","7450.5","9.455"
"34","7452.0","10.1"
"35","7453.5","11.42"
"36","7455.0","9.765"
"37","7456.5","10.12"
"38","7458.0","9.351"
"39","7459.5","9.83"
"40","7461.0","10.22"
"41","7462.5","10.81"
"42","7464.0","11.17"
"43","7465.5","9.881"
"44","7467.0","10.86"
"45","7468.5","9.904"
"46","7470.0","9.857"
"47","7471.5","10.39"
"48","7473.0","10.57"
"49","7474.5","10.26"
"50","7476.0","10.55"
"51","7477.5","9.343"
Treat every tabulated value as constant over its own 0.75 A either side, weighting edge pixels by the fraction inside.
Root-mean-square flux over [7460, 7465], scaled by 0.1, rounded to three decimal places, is 1.074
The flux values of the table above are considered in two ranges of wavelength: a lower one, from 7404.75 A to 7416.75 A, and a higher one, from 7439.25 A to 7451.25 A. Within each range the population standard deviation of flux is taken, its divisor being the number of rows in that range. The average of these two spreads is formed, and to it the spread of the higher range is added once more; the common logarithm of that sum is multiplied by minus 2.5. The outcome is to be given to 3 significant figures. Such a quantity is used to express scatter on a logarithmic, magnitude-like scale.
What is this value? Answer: 0.220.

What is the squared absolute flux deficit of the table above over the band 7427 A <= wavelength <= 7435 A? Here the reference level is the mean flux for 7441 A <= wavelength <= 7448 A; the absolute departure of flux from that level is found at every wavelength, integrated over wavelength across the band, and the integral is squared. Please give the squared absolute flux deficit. 15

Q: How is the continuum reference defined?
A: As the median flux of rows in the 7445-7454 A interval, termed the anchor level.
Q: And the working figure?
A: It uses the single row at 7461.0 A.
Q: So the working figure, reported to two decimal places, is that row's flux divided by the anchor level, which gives 1.01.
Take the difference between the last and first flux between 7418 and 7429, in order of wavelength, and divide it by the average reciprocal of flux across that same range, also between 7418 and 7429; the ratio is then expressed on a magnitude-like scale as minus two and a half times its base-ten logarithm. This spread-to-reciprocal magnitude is -0.7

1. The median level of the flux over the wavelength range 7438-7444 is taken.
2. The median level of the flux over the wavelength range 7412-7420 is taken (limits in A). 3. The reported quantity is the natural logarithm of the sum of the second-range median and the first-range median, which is 3.06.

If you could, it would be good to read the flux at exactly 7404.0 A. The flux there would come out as 10.51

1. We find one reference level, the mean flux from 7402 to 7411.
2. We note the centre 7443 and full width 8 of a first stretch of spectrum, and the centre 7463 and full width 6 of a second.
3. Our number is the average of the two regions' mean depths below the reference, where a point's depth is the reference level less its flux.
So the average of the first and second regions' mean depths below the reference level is 0.02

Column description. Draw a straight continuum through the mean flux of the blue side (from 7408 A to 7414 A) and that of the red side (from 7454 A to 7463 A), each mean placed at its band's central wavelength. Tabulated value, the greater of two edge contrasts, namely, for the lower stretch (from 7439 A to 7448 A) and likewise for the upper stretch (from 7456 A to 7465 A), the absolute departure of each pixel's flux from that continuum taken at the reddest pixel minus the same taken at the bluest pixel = 1.13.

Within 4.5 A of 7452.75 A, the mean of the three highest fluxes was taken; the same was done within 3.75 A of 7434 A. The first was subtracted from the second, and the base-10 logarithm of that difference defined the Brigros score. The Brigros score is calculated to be -0.57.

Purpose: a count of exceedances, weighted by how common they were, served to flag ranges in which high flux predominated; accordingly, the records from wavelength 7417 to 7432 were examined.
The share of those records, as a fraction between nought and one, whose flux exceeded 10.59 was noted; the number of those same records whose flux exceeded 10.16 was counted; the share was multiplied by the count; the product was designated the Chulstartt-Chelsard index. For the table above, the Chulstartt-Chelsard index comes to 1.50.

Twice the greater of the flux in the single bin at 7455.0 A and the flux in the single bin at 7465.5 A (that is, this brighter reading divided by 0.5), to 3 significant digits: 19.8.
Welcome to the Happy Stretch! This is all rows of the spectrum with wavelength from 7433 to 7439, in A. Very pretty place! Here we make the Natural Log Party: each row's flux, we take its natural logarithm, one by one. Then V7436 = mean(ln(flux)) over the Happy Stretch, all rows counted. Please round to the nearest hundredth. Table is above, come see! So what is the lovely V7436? 2.37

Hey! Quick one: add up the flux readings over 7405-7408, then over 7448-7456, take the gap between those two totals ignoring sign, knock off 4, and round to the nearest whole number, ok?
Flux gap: 26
